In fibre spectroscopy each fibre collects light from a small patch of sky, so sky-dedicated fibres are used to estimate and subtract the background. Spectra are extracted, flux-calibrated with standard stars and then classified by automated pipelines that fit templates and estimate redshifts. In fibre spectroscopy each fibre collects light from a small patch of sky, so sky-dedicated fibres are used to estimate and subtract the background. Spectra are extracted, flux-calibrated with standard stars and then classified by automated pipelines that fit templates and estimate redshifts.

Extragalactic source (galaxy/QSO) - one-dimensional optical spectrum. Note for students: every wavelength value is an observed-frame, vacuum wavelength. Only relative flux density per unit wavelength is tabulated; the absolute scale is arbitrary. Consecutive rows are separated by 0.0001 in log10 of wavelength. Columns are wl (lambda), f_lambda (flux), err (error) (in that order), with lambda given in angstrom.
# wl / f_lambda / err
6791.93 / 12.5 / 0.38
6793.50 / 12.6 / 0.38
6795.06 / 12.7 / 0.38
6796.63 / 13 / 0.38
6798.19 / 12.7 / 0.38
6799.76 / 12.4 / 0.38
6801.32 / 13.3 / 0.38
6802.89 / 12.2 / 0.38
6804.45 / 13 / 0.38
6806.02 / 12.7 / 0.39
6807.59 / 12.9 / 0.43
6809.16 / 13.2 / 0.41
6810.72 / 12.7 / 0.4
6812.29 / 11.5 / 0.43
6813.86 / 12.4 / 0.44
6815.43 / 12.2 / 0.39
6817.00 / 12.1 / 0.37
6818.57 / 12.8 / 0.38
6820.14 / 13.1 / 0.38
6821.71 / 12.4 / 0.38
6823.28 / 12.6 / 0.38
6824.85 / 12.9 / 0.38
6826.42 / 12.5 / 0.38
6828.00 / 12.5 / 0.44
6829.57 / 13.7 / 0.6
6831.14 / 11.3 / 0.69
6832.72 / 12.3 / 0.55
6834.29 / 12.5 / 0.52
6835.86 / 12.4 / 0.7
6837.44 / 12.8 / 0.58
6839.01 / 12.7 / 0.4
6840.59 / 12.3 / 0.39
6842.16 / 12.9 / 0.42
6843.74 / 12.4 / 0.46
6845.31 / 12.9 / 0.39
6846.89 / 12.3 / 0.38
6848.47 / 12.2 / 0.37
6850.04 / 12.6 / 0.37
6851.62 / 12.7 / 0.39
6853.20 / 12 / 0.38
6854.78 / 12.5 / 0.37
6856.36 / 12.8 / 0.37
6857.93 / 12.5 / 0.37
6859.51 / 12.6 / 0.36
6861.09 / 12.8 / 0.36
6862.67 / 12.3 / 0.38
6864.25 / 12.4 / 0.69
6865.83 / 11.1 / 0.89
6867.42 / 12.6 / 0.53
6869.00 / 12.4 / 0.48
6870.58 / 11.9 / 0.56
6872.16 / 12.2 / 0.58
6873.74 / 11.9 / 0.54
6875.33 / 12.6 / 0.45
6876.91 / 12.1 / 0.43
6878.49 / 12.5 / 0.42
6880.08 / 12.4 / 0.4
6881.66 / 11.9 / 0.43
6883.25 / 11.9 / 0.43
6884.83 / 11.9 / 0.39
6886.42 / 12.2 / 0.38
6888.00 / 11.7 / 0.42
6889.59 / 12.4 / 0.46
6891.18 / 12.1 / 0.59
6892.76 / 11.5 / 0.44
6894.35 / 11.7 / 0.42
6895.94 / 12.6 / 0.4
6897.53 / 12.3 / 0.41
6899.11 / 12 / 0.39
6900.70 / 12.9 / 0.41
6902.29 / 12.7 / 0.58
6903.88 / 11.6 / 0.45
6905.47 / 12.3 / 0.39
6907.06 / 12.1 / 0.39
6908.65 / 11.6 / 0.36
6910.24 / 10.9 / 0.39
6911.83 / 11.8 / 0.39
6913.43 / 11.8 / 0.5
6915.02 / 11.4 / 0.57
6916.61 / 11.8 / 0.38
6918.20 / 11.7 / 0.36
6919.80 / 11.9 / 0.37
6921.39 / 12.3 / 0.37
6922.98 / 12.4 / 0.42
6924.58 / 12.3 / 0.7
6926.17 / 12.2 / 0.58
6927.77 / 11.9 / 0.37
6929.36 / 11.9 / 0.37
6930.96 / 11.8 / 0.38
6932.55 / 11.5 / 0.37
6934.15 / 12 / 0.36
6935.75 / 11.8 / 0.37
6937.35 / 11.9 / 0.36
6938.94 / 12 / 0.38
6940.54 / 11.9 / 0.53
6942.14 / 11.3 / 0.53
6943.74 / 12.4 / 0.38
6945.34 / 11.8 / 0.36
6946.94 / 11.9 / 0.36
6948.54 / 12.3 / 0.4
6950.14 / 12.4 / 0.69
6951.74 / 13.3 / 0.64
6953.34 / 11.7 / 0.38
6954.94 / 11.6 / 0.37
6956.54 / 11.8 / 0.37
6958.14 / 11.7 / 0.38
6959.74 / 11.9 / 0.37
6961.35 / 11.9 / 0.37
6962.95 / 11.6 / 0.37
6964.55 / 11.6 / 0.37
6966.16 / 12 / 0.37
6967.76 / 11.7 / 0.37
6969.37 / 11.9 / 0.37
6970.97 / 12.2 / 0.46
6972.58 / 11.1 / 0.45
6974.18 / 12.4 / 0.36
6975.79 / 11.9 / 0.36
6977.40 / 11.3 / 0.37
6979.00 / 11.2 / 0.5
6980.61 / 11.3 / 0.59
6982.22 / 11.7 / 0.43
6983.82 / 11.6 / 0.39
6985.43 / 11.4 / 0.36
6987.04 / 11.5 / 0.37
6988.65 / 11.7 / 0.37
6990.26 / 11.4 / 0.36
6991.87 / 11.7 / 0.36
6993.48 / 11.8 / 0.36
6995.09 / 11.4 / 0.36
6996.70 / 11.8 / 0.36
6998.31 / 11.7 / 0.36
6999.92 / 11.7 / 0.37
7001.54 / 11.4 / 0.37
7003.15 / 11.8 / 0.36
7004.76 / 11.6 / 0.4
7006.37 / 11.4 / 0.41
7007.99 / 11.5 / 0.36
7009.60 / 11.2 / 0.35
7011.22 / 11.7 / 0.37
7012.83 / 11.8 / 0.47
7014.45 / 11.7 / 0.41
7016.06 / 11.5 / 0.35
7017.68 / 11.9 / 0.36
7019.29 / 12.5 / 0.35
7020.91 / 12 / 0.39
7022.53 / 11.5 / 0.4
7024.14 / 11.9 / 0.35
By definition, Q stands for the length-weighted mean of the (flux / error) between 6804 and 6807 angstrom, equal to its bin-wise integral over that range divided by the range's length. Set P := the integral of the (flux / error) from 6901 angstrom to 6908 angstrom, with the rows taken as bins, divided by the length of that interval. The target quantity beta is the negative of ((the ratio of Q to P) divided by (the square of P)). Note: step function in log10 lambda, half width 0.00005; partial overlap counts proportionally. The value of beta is -0.0015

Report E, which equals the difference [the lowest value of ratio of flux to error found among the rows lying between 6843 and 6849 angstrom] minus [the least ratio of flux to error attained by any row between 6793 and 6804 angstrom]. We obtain -5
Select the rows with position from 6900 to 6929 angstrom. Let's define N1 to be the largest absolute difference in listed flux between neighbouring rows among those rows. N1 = 1.1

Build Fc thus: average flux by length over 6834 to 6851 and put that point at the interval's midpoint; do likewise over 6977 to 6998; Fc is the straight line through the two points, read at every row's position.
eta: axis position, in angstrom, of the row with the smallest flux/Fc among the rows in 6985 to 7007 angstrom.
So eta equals 6985.43 angstrom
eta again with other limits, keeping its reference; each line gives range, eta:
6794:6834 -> 6831.14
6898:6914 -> 6910.24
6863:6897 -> 6865.83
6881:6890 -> 6888.00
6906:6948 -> 6910.24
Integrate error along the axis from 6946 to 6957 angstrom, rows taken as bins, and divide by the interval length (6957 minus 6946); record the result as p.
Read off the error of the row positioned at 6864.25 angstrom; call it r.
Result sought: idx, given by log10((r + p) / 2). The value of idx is -0.24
